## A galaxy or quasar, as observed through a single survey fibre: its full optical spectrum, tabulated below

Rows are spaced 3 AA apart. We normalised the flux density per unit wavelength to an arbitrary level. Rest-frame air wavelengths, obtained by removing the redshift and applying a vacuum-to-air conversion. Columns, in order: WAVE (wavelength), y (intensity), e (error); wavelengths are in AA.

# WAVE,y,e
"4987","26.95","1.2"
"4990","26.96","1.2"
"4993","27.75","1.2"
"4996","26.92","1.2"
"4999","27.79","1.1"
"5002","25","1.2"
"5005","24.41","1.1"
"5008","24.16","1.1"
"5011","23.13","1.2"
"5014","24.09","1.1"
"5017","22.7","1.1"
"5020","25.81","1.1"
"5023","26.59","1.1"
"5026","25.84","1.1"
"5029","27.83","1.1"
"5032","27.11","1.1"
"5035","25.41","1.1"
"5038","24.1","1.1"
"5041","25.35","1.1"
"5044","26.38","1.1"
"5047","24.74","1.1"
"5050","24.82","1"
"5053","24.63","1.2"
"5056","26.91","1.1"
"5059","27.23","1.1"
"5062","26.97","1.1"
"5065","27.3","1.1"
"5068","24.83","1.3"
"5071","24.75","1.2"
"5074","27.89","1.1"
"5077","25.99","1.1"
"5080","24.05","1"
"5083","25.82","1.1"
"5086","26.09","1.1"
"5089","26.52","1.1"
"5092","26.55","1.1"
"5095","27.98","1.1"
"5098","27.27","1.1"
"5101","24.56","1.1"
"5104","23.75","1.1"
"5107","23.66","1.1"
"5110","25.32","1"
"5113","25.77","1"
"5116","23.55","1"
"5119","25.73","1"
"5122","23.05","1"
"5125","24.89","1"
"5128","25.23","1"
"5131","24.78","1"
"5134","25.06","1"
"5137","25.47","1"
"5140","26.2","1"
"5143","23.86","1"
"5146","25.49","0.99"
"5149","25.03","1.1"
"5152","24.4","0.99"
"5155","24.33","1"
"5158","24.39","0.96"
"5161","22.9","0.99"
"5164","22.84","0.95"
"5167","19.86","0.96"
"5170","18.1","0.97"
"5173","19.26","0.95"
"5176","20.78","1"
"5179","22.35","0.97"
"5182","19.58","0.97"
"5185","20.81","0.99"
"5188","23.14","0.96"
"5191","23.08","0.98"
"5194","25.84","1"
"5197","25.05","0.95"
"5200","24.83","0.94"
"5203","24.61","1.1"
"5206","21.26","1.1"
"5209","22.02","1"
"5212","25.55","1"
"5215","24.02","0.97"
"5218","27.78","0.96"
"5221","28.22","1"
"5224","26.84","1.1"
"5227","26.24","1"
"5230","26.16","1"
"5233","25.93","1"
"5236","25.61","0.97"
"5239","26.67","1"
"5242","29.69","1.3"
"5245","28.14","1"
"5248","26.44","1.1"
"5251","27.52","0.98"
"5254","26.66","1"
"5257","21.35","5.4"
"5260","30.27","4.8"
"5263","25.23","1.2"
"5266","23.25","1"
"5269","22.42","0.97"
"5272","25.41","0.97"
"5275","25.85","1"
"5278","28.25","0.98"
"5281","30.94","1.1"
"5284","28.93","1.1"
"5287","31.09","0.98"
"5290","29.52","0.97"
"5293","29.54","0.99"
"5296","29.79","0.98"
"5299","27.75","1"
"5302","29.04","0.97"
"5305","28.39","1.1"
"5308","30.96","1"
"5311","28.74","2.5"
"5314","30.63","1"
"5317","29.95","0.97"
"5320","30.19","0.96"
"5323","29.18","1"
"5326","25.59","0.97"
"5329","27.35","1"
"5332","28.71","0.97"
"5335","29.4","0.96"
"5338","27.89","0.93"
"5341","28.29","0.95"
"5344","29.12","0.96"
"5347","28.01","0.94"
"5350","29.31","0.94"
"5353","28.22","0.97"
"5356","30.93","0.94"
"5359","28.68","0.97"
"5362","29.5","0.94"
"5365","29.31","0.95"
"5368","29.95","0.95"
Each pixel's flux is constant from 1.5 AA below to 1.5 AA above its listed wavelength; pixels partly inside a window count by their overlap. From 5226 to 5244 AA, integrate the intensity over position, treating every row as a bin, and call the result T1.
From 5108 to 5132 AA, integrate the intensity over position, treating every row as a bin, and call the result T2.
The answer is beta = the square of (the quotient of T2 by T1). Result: 1.5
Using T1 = 482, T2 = 594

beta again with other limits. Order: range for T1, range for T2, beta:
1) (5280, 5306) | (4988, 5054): 4.9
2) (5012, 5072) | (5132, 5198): 1.0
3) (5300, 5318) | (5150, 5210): 6.4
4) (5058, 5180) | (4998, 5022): 0.0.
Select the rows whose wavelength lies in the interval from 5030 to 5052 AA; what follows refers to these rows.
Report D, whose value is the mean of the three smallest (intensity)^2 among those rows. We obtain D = 603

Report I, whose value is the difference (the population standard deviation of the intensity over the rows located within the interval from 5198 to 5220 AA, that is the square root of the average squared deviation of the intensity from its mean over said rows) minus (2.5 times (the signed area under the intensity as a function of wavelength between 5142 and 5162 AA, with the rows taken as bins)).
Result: -1218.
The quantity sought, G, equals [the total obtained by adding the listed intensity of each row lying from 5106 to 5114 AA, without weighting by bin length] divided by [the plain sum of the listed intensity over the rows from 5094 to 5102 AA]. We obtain 0.94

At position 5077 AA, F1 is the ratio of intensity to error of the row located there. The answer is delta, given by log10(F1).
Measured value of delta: 1.37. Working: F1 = 23.6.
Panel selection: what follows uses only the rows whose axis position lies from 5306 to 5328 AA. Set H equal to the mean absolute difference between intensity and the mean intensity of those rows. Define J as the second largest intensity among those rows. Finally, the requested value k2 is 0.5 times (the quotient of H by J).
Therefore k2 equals 0.0208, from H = 1.3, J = 30.63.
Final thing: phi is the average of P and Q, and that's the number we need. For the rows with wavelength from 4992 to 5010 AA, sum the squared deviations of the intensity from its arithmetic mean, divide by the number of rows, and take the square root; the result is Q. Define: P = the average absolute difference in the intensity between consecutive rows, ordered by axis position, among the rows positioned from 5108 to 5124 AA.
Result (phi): 1.7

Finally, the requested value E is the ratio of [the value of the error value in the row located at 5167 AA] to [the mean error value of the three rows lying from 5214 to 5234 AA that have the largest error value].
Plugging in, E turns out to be 0.93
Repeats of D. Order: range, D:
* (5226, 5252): 671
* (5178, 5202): 439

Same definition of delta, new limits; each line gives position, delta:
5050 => 1.39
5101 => 1.35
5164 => 1.38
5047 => 1.35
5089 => 1.38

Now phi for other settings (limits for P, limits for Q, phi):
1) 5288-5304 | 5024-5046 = 1.0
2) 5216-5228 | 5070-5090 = 1.0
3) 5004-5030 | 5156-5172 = 1.8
